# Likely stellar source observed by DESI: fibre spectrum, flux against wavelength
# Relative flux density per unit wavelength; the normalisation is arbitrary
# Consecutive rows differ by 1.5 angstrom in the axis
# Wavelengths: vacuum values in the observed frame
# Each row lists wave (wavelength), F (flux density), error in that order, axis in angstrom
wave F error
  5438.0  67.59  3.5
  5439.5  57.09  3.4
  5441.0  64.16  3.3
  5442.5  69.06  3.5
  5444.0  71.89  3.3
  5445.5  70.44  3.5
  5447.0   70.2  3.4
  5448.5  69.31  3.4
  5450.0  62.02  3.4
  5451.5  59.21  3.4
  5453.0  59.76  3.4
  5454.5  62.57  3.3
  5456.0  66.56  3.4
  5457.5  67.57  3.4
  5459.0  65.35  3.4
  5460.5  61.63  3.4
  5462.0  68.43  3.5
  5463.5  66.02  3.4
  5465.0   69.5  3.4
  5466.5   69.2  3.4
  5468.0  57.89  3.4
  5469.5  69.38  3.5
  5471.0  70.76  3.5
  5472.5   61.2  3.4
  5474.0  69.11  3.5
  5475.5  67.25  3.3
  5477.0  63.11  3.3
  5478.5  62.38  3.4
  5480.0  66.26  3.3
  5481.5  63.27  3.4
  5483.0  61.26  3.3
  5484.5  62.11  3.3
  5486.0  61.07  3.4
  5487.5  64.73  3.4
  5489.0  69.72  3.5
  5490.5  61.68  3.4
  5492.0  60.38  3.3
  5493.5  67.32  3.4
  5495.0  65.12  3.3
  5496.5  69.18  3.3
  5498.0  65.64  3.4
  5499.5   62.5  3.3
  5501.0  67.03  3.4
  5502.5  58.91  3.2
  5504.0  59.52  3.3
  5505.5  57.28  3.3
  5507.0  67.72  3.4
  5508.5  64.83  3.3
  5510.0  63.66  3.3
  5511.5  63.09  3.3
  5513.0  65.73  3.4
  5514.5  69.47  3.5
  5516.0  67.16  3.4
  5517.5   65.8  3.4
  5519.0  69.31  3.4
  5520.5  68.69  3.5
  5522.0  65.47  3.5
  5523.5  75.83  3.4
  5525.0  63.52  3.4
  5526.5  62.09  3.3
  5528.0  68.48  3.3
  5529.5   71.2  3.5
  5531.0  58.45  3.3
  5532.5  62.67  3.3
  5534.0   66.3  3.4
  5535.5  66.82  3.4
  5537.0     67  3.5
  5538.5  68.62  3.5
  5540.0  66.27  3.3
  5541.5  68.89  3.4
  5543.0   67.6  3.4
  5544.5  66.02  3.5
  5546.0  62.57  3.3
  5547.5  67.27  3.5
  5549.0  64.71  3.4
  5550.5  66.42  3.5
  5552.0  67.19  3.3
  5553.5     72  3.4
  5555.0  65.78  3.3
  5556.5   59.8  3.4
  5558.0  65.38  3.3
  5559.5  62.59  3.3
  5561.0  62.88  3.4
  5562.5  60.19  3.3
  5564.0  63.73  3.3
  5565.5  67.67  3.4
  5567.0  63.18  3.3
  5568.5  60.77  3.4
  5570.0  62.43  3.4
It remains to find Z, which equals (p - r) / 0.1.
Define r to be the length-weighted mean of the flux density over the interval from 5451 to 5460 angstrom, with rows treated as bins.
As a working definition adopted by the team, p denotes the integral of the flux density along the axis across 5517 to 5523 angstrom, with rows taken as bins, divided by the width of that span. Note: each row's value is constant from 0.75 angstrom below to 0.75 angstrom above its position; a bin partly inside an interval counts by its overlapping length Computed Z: 42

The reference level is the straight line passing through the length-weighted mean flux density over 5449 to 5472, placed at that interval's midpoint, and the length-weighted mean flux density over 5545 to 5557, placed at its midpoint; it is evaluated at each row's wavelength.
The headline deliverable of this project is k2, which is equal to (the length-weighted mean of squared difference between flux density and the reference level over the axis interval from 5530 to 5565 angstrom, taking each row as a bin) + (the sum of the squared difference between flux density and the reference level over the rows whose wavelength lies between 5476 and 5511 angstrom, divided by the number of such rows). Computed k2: 23.4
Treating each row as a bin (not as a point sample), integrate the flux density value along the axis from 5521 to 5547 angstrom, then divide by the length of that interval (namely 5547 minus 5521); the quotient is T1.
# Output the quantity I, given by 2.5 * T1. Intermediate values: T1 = 66.4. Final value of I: 166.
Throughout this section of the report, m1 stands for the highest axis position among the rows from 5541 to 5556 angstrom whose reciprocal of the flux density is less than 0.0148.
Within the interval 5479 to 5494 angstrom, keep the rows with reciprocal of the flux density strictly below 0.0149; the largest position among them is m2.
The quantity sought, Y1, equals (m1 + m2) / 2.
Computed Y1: 5523.5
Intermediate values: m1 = 5553.5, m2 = 5493.5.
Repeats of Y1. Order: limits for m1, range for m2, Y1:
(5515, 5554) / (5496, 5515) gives 5534.0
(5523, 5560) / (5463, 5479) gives 5514.5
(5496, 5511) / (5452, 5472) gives 5489.0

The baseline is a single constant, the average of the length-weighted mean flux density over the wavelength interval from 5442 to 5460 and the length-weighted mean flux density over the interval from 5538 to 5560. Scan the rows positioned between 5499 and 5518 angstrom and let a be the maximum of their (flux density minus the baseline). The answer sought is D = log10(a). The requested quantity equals 0.53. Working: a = 3.4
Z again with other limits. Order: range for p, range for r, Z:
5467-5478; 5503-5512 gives 30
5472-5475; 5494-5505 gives 18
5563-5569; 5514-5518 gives -36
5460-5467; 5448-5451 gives 22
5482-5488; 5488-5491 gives -37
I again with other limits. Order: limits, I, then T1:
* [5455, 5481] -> 165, 65.9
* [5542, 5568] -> 162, 65.0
